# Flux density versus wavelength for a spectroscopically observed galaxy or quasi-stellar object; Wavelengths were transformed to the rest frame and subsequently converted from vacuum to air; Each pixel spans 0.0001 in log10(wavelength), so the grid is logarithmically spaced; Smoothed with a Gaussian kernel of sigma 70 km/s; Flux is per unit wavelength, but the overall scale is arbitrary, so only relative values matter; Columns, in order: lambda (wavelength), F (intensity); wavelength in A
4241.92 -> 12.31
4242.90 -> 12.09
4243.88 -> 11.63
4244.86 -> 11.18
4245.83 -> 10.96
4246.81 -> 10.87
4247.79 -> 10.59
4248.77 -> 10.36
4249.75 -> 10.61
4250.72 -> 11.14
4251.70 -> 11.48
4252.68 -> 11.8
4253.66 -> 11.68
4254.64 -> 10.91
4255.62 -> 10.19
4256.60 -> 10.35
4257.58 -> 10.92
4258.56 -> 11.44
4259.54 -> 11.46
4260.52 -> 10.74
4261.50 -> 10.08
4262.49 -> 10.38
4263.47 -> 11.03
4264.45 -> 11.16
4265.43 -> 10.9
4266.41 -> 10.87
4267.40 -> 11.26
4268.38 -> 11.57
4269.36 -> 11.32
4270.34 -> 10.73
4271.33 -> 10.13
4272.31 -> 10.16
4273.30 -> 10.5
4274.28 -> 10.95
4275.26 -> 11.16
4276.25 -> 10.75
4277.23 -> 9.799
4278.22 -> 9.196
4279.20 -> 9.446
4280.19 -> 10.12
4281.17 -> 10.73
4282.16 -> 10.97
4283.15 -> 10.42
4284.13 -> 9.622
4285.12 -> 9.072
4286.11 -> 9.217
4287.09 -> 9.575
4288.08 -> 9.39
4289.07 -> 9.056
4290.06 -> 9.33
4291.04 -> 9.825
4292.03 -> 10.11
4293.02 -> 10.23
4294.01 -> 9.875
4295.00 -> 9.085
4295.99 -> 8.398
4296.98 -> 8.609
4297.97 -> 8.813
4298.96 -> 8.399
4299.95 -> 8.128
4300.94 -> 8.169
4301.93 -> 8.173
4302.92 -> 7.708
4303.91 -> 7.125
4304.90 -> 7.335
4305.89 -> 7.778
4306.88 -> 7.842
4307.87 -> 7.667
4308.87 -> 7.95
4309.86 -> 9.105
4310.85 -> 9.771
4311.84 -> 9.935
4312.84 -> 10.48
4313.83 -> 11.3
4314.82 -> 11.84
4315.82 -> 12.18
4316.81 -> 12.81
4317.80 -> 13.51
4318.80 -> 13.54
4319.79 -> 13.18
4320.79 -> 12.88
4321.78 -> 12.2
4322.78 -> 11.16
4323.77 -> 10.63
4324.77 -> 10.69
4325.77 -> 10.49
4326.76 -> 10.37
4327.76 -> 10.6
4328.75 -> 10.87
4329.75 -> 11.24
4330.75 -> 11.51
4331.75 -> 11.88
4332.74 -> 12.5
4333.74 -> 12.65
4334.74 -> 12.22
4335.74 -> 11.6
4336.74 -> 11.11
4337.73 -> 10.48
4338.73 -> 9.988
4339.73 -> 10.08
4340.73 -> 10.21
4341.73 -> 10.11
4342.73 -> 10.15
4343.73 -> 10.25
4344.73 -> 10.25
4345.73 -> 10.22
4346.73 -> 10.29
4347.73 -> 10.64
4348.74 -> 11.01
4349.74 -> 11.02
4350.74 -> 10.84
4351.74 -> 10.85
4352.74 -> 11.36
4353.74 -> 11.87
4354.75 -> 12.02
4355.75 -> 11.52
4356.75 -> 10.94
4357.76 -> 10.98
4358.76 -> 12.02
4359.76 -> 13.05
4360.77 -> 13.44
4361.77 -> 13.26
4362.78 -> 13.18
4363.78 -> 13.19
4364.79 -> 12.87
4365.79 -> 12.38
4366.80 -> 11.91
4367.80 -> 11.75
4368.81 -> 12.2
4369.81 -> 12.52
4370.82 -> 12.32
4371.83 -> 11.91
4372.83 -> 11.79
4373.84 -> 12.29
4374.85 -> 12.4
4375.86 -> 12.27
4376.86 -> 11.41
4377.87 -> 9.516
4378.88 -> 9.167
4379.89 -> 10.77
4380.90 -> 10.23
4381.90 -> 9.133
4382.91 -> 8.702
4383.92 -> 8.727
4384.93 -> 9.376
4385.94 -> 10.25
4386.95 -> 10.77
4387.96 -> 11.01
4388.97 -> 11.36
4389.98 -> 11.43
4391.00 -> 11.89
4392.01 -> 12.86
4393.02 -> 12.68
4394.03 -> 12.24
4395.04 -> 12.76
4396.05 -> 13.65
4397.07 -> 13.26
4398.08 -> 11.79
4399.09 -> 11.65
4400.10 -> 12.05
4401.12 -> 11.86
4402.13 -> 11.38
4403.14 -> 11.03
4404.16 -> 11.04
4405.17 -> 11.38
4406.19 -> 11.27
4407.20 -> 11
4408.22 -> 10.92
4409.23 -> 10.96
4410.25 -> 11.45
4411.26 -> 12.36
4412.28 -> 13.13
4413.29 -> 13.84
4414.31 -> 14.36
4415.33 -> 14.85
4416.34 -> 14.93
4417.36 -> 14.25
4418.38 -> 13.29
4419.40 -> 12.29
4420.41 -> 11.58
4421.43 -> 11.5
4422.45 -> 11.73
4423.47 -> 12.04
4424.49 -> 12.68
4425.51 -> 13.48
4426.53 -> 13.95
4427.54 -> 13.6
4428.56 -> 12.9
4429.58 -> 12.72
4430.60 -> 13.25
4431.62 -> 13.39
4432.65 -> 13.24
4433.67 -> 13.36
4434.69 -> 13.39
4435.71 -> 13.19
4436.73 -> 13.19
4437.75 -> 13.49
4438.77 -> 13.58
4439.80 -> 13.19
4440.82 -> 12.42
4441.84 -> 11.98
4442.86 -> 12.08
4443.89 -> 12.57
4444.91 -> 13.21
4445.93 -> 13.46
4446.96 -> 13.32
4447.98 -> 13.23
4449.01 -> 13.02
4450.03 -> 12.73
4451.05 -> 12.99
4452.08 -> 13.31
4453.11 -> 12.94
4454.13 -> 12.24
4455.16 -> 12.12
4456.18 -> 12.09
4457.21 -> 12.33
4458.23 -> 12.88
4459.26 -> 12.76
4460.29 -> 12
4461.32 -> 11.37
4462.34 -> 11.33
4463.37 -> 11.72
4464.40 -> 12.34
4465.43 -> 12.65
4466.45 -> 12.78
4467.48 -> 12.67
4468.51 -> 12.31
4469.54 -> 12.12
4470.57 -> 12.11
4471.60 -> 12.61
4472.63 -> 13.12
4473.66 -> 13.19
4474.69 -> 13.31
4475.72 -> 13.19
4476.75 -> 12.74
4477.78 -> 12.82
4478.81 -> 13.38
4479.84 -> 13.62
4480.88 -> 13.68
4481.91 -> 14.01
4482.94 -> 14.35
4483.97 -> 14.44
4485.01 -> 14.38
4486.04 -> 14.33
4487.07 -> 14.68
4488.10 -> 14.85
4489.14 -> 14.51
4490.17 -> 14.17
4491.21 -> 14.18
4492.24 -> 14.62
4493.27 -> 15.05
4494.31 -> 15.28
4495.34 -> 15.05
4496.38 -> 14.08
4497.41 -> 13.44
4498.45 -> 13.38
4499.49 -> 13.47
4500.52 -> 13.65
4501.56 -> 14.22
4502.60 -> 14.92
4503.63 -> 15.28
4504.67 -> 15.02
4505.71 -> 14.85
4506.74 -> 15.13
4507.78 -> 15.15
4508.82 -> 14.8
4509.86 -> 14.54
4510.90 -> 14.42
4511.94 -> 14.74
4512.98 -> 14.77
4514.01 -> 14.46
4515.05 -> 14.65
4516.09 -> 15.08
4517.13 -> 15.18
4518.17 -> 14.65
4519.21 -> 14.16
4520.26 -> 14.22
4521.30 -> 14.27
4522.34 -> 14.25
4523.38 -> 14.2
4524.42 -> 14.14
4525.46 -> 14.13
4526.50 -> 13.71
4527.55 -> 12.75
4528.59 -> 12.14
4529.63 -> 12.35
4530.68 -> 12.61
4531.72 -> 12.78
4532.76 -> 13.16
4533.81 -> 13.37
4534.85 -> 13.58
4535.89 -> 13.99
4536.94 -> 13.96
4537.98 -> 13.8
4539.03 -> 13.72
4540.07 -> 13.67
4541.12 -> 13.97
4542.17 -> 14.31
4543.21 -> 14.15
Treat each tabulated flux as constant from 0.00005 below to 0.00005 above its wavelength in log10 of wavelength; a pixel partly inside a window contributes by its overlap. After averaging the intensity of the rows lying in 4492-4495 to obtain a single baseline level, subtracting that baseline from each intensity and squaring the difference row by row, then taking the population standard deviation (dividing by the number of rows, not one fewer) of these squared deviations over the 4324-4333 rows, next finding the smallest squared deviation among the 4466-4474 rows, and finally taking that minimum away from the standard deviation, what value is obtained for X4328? 2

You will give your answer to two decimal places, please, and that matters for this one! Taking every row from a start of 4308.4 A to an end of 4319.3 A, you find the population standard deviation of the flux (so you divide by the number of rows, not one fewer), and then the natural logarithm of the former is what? 0.56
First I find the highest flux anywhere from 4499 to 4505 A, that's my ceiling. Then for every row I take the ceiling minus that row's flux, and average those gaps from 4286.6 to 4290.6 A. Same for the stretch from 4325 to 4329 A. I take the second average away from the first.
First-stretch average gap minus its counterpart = 1.2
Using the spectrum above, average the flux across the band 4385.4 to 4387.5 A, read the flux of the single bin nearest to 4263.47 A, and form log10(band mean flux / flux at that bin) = -0.02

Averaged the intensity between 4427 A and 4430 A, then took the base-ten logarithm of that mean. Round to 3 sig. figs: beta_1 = 1.12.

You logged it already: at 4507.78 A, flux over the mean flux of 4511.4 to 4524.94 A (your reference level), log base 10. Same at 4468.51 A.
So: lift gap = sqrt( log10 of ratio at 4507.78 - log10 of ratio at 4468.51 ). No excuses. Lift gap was 0.30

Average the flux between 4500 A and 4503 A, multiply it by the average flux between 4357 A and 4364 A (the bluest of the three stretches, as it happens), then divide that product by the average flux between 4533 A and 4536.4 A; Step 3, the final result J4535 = 13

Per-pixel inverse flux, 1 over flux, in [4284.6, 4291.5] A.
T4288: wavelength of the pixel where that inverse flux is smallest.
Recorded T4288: 4291.04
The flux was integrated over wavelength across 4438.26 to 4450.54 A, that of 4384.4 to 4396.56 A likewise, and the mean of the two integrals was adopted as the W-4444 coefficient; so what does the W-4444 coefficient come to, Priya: 150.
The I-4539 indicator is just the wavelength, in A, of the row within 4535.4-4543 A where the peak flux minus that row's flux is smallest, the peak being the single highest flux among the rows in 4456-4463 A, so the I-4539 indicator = 4542.17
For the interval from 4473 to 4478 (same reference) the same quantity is 4474.69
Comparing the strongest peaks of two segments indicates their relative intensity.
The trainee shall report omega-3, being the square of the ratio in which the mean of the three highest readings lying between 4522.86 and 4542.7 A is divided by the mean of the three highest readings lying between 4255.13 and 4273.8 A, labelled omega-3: 1.53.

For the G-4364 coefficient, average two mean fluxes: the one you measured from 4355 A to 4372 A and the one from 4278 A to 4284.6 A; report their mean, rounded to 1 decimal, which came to 11.2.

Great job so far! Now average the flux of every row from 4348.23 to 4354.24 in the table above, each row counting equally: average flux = 11.2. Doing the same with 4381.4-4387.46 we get 9.5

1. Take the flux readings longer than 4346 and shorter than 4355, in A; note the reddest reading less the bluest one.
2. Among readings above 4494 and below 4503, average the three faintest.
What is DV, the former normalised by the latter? 0.13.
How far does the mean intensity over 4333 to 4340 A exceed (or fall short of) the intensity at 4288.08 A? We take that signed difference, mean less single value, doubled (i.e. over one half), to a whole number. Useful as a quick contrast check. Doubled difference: 4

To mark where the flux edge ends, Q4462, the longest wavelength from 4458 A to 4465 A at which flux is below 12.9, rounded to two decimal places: 4464.40 A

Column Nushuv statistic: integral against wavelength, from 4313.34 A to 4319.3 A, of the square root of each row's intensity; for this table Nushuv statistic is 21.1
